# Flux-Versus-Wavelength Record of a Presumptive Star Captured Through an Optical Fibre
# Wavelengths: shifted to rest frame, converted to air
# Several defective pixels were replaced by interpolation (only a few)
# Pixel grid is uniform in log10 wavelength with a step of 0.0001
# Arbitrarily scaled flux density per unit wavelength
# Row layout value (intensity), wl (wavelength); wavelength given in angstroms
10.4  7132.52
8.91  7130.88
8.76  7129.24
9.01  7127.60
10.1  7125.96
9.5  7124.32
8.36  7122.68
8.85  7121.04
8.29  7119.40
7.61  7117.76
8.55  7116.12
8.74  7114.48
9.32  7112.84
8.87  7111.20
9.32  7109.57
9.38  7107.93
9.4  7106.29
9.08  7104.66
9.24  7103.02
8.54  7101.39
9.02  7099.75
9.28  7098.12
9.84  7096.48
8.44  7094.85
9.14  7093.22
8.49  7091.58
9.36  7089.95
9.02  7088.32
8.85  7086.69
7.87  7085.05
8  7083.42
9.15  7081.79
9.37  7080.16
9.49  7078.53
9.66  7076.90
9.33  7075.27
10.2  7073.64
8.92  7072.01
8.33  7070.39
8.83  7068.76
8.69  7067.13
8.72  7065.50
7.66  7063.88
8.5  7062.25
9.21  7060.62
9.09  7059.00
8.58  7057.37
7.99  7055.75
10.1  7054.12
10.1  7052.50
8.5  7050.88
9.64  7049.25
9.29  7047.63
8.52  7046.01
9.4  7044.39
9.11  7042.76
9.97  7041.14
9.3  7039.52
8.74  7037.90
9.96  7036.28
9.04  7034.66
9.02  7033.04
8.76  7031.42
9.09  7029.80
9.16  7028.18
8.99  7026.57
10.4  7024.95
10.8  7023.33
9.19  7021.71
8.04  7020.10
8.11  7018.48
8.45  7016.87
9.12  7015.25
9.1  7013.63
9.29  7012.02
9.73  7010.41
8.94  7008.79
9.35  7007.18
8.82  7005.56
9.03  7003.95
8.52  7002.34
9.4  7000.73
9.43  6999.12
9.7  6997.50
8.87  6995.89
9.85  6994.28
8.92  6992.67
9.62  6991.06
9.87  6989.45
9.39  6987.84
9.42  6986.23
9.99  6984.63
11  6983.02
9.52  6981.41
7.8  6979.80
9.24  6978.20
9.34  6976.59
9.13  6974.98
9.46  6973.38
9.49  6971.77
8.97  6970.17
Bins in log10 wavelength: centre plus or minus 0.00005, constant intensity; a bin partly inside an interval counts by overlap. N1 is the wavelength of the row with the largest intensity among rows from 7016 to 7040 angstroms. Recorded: 7023.33 angstroms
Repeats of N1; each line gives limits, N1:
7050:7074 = 7073.64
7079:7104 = 7096.48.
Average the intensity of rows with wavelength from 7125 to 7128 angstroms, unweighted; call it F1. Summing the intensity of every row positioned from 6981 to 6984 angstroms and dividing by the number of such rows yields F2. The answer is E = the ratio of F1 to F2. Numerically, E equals 0.93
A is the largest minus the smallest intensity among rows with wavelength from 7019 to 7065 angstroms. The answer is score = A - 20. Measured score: -16.9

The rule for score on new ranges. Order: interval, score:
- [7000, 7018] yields -18.7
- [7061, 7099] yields -17.5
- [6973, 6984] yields -16.8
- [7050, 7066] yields -17.6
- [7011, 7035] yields -17.2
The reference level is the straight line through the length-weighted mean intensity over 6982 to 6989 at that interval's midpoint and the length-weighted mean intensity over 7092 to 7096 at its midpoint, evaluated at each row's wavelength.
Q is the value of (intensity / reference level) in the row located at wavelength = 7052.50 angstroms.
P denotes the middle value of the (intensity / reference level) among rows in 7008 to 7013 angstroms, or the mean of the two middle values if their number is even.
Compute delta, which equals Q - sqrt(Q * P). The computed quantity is 0.07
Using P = 0.961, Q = 1.09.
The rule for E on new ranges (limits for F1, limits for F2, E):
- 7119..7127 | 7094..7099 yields 0.98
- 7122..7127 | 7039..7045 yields 0.99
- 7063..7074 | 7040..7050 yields 0.94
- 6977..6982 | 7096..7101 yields 0.94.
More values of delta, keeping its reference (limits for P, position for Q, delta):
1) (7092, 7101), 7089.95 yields 0.01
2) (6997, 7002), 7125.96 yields 0.12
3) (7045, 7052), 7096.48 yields 0.08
